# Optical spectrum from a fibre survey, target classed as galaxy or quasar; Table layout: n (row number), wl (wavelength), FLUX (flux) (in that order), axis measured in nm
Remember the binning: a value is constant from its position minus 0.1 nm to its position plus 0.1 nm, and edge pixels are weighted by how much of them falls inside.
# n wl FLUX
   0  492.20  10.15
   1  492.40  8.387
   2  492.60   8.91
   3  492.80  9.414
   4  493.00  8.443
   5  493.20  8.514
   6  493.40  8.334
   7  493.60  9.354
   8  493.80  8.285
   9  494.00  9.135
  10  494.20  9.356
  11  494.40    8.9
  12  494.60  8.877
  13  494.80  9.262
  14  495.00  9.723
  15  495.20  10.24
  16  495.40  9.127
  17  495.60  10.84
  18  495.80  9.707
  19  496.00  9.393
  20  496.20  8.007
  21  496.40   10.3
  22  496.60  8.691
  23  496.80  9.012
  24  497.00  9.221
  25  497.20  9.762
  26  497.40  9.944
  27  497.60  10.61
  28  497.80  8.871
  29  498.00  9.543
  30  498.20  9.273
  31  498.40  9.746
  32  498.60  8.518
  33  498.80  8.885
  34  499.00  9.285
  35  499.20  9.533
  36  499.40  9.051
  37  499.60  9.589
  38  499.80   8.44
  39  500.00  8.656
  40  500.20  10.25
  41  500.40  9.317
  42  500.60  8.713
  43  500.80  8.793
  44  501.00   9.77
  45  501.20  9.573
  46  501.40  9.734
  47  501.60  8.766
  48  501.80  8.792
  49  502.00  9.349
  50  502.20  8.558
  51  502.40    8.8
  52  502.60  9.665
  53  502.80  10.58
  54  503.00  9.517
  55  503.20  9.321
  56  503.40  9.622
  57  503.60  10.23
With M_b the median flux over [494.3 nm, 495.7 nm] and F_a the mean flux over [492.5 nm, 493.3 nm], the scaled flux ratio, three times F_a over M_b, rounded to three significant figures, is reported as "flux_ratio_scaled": 2.86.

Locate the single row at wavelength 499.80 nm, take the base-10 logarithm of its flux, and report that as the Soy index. 0.926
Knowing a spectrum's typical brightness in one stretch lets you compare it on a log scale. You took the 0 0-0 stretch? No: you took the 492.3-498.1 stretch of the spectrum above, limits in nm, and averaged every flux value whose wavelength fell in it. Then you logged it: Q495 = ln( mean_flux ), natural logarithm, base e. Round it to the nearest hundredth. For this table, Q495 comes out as 2.22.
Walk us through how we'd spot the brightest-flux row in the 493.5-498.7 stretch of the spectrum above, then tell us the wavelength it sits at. 495.60 nm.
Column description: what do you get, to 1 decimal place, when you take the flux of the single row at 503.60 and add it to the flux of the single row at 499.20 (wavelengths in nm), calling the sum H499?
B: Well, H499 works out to 19.8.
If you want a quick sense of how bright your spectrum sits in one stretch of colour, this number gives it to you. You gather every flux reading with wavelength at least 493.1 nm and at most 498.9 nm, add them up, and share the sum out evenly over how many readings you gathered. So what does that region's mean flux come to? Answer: 9.29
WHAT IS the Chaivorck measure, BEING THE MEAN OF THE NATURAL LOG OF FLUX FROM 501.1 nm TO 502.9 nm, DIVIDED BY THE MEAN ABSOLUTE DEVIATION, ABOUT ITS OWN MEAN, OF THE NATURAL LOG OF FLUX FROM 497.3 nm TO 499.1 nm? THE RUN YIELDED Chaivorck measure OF 43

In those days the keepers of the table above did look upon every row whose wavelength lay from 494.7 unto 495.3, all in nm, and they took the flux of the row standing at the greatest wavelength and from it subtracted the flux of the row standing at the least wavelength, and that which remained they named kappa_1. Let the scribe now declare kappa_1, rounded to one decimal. 1.0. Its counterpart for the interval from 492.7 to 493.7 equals -0.1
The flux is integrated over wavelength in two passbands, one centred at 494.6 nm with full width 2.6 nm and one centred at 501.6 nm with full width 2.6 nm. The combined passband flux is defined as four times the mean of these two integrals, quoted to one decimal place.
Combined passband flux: 96.6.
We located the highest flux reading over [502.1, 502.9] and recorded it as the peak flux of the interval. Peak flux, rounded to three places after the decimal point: 10.580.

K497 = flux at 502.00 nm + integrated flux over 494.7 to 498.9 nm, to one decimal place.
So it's 49.1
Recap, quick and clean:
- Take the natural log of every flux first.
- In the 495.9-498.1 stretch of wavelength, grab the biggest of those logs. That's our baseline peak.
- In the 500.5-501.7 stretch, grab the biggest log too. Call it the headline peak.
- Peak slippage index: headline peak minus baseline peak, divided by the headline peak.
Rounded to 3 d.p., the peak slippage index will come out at -0.036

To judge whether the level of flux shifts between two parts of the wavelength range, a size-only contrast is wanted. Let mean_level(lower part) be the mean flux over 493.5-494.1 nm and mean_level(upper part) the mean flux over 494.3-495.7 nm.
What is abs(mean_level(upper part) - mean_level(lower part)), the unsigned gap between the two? 0.6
